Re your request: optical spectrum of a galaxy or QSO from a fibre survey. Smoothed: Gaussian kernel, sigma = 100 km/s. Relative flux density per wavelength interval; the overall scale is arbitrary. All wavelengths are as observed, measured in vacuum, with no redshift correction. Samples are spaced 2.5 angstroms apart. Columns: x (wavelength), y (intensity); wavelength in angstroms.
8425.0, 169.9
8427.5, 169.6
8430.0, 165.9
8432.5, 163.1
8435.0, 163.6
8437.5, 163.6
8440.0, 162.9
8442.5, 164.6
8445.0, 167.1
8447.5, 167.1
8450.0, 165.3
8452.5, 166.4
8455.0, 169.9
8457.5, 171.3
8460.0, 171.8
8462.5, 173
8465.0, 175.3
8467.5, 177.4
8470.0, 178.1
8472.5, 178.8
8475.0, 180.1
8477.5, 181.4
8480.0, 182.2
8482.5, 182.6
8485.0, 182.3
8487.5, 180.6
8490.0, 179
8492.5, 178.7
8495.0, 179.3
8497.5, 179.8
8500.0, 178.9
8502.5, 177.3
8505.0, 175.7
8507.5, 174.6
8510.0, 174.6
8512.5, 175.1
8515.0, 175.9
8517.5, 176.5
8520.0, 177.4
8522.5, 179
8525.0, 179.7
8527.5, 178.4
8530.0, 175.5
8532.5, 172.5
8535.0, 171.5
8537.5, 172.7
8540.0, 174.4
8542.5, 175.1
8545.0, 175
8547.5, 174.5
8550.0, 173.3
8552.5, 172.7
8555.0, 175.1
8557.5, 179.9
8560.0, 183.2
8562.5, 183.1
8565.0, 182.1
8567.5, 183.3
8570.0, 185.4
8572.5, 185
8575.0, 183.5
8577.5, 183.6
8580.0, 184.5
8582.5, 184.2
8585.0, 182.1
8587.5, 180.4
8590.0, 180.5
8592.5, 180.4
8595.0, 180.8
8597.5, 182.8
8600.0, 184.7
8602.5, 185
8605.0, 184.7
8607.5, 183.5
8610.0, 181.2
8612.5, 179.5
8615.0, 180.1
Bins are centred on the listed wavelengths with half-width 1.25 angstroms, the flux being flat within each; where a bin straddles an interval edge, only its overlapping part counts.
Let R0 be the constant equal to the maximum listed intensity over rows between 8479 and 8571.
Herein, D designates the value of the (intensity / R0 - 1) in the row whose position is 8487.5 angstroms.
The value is -0.026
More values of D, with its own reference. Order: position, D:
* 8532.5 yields -0.070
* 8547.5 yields -0.059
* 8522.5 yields -0.035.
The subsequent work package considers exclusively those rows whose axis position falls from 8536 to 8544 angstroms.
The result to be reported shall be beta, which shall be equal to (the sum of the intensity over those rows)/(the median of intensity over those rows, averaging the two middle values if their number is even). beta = 2.99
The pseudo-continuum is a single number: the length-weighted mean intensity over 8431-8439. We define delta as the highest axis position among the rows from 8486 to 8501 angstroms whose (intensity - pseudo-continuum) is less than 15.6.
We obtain 8500.0 angstroms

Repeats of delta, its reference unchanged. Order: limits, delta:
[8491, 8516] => 8515.0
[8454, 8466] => 8465.0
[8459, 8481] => 8472.5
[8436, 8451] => 8450.0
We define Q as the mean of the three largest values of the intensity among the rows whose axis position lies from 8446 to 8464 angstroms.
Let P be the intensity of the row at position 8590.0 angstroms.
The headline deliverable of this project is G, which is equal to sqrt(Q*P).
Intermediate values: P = 180.5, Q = 172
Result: 176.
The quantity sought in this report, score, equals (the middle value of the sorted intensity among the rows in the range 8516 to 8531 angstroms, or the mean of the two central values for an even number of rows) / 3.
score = 59.3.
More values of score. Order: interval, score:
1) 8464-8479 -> 59.5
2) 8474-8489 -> 60.6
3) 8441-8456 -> 55.6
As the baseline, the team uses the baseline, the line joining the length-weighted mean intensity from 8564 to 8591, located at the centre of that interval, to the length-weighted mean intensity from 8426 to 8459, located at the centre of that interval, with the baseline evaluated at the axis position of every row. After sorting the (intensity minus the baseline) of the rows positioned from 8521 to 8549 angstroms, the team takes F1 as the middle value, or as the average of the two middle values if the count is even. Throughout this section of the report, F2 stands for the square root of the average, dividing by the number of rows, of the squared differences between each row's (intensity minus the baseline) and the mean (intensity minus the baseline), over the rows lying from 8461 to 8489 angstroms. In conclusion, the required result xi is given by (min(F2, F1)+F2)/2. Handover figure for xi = -1.0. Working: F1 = -4.08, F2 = 2.11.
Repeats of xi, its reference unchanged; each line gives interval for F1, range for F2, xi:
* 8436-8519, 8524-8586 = 3.3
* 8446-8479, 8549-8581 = 3.4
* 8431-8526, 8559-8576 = 0.9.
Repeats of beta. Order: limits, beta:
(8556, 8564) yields 2.98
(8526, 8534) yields 3.00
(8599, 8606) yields 3.00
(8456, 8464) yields 3.00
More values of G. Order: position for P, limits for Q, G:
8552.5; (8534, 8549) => 174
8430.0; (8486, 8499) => 173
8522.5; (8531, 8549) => 177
